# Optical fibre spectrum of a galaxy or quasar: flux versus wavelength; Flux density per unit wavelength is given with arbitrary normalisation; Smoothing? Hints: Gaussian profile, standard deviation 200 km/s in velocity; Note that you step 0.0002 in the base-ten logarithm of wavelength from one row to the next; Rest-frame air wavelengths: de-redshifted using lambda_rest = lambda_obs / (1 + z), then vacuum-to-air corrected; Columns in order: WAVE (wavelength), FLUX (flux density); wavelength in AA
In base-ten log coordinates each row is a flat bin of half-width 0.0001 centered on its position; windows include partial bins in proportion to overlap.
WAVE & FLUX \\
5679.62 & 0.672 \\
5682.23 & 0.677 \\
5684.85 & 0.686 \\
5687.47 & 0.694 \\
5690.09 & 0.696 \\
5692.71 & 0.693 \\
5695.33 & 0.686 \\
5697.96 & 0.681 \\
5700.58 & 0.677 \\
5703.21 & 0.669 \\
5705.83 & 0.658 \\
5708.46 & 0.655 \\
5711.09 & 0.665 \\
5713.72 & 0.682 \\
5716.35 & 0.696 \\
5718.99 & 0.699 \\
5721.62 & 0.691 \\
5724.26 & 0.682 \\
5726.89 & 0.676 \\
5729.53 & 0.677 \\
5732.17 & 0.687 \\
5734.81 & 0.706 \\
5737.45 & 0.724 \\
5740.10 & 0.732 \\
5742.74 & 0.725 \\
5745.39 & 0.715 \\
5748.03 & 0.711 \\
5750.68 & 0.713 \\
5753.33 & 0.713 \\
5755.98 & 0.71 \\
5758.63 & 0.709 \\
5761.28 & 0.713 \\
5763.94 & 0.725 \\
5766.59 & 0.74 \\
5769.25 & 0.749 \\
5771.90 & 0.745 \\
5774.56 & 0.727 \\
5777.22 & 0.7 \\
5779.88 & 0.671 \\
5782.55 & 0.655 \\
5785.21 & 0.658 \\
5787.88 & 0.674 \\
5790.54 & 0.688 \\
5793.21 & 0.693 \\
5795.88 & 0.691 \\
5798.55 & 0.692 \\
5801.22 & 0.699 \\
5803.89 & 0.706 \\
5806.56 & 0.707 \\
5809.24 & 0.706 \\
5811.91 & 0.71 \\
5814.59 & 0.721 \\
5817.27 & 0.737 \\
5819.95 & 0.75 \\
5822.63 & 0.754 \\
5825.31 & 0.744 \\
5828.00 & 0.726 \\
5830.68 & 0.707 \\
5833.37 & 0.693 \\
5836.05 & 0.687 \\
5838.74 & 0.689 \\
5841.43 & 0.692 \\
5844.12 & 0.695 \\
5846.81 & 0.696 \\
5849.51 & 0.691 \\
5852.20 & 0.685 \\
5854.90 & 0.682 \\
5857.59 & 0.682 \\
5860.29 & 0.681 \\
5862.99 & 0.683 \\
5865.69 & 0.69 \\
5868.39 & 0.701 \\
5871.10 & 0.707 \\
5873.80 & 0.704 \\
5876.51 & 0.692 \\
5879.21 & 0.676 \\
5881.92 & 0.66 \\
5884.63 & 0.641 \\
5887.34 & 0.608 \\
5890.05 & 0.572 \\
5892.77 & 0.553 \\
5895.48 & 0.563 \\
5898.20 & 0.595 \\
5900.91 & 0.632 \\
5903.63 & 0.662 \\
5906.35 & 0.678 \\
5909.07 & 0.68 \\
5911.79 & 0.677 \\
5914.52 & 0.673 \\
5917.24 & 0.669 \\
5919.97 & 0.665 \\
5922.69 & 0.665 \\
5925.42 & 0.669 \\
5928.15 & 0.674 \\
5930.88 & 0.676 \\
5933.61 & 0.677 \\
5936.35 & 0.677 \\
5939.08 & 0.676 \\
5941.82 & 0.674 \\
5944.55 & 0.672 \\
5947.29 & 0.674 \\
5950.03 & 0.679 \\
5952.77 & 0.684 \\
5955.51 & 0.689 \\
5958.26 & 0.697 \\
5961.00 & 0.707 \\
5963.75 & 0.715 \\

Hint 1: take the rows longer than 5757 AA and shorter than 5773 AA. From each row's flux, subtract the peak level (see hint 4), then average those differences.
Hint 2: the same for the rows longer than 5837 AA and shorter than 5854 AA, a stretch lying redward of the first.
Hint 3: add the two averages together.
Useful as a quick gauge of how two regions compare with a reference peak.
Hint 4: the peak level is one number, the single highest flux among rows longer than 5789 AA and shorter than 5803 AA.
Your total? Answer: 0.02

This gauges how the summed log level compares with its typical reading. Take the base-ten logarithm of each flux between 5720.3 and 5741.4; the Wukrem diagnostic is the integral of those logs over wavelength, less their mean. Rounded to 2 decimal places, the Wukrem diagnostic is -3.16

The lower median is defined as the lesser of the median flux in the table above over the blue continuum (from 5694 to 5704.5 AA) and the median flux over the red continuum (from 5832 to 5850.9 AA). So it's 0.679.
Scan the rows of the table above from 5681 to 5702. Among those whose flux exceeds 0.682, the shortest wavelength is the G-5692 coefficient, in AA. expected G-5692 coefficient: 5684.85 AA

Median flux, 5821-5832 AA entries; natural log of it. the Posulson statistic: -0.31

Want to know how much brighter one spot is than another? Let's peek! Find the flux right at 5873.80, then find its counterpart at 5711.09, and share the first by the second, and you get 1.06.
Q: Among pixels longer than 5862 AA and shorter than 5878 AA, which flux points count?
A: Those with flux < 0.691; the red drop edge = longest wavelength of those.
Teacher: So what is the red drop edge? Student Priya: 5865.69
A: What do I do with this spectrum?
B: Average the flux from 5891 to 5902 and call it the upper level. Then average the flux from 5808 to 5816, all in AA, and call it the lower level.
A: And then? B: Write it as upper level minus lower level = -0.13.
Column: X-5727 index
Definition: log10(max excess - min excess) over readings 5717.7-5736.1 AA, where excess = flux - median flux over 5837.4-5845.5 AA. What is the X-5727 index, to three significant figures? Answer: -1.52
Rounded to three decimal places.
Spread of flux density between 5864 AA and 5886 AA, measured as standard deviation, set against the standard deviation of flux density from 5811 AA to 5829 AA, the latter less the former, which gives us -0.007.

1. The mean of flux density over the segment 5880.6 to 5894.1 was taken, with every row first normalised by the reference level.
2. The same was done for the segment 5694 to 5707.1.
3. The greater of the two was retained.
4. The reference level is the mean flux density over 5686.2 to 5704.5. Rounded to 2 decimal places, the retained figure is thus 0.98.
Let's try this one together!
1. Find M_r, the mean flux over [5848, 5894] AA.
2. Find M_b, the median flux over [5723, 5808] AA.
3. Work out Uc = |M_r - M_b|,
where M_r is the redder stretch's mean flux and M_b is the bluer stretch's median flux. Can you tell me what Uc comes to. 0.041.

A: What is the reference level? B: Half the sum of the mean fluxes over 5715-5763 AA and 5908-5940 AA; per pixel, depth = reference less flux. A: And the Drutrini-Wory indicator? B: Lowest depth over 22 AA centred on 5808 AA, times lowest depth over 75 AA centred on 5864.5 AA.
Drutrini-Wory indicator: 0.0018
